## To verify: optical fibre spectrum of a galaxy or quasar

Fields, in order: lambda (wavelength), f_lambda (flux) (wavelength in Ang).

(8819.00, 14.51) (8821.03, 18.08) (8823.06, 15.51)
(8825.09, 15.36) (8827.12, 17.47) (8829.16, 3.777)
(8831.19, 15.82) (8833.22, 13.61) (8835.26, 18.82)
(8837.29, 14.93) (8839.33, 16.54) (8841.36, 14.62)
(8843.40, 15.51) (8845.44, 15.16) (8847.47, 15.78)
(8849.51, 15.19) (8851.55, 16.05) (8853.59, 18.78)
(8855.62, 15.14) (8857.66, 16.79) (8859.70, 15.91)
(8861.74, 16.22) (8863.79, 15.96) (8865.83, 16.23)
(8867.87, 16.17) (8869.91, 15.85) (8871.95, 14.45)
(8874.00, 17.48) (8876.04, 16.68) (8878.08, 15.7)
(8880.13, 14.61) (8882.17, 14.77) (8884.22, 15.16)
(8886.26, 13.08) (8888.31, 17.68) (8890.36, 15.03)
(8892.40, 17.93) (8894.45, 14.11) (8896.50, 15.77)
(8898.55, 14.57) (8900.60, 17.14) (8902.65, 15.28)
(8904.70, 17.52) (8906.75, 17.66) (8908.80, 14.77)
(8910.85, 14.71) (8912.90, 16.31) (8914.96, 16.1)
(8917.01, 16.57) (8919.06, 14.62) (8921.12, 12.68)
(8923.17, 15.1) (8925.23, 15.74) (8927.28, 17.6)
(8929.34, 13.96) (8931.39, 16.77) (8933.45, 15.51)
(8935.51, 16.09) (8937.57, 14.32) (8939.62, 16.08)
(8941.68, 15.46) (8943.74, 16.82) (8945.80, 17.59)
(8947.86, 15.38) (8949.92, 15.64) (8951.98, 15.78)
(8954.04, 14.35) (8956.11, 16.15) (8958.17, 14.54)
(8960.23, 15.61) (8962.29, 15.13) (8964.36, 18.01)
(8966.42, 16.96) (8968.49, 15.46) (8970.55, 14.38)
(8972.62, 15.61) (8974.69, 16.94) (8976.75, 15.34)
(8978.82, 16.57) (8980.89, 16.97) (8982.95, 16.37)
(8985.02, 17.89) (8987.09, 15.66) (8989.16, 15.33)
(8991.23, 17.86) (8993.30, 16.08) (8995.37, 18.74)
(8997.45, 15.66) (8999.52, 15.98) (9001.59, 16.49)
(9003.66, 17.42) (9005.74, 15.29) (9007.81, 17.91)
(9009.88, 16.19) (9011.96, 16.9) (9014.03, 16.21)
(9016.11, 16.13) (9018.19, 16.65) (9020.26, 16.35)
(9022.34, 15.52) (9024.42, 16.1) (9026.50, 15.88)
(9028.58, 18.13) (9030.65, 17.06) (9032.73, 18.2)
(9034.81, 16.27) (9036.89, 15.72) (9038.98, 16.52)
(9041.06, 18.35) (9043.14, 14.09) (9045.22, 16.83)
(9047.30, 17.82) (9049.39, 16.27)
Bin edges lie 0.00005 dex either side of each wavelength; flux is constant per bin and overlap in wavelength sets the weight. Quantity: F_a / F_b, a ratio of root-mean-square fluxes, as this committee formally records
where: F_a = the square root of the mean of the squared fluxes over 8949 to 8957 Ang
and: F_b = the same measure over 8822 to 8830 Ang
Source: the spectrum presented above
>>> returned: 1.10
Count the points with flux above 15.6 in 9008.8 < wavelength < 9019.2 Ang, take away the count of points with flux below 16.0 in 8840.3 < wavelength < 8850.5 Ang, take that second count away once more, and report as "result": -5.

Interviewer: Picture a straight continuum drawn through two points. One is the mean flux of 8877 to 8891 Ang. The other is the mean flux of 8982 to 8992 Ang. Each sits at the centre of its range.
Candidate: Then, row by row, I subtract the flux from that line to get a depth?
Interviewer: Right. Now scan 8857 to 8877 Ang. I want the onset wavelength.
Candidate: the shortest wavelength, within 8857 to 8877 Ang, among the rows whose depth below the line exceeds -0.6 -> 8871.95 Ang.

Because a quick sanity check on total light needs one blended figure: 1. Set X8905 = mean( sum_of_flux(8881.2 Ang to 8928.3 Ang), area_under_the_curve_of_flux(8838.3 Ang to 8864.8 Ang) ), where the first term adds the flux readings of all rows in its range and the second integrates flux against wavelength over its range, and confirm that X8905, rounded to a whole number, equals 392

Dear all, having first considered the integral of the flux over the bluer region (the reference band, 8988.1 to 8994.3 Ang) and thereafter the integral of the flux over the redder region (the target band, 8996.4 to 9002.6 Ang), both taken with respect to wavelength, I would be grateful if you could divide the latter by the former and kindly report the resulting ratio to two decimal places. 0.98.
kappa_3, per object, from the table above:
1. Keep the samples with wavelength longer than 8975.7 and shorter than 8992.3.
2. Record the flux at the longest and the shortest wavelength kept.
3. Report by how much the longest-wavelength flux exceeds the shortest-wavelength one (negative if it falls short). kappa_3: 2.5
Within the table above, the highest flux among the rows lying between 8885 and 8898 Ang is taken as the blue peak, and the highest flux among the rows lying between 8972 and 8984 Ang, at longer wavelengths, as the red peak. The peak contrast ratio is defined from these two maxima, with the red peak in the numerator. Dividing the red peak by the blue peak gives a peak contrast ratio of 0.95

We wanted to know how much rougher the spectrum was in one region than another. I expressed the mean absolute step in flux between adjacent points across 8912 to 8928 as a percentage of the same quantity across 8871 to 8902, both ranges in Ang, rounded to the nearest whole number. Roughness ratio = 68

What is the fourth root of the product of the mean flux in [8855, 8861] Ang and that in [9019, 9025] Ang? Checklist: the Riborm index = 4.00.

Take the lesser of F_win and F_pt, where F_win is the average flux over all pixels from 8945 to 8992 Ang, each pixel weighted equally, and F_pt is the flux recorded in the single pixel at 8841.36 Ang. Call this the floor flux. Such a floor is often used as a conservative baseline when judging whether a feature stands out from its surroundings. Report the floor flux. 14.6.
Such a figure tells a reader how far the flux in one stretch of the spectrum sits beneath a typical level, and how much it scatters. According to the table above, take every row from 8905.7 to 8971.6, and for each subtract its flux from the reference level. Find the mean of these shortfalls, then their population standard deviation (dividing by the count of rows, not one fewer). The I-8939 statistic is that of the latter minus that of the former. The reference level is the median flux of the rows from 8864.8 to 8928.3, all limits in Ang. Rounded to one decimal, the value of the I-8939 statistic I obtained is 1.1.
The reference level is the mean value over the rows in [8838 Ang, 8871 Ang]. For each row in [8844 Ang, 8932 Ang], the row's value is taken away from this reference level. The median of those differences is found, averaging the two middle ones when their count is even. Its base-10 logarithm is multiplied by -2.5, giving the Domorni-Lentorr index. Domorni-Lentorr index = 1.7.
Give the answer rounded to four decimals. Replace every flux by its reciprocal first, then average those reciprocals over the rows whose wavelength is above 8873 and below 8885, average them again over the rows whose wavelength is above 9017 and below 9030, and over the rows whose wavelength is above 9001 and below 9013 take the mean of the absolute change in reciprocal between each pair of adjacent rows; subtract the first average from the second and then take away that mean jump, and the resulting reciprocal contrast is -0.0087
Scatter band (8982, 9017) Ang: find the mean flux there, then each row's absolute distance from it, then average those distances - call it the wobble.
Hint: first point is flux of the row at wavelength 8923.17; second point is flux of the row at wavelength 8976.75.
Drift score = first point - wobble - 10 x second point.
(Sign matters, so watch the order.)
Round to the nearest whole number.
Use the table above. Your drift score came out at -139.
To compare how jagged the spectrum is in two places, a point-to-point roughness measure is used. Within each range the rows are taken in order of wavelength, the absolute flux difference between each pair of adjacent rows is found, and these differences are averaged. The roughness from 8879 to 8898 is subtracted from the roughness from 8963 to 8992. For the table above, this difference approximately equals -1.00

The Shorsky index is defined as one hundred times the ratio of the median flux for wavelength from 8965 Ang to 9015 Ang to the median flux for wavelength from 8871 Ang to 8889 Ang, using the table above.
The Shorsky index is 107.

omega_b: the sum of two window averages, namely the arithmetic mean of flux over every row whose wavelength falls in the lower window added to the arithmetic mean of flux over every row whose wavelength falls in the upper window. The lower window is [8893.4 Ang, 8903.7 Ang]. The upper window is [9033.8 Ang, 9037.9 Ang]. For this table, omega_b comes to 31.4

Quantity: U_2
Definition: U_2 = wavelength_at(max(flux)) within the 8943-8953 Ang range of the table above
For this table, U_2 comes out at 8945.80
